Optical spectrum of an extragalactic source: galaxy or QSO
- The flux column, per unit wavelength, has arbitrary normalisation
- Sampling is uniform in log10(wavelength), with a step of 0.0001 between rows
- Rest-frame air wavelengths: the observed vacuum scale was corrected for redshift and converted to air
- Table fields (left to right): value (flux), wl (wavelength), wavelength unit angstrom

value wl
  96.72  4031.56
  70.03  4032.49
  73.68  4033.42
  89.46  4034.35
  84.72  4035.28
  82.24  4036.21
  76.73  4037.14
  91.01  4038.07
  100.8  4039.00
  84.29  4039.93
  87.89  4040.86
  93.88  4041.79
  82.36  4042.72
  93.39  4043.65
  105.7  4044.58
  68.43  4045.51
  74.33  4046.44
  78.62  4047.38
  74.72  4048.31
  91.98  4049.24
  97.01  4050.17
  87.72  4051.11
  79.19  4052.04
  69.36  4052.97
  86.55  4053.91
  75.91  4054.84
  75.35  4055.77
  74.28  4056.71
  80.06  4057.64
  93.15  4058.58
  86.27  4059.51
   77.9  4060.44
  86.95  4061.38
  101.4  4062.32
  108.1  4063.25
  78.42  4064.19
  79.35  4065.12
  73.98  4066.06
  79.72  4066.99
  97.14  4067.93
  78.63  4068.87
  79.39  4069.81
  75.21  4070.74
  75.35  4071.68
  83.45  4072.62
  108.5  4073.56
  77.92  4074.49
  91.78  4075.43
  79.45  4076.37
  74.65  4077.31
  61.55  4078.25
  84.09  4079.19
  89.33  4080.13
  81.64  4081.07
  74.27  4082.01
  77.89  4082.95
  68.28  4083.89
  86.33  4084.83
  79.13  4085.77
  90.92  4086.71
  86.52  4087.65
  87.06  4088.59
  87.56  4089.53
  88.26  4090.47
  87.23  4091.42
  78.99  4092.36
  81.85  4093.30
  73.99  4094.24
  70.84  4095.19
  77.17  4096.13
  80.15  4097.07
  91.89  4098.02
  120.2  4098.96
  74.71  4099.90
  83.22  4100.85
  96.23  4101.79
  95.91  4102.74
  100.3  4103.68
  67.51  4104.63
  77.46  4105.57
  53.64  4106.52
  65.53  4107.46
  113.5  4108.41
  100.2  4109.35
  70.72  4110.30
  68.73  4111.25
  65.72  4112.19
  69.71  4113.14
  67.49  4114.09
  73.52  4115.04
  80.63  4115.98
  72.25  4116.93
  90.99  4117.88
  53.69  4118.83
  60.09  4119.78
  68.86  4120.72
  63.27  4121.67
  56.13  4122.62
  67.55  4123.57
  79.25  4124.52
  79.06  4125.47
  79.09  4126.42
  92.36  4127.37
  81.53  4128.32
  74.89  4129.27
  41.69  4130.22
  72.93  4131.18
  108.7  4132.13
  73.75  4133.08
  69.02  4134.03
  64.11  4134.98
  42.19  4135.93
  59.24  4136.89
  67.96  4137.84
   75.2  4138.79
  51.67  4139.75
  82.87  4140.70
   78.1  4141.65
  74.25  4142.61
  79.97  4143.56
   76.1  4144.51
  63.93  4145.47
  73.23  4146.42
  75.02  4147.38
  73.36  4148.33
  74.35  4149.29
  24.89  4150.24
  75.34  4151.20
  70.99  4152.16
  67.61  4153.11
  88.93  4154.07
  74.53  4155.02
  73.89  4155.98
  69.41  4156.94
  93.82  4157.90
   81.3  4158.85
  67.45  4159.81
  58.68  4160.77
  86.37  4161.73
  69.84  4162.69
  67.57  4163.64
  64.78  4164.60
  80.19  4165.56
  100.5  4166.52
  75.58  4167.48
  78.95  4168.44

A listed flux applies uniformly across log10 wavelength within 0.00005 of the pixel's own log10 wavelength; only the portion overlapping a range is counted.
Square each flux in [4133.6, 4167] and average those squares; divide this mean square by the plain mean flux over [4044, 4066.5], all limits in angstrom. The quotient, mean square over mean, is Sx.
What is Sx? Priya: 63.1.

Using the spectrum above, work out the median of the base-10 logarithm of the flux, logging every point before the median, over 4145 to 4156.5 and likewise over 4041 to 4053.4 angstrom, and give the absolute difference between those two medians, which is 0.049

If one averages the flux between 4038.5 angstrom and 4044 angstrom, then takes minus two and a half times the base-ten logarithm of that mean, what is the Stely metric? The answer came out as -4.89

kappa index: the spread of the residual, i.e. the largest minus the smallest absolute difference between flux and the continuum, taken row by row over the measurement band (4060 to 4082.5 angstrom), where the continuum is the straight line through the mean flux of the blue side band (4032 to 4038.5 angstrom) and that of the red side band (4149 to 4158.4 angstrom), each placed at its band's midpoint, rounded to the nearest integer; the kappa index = 31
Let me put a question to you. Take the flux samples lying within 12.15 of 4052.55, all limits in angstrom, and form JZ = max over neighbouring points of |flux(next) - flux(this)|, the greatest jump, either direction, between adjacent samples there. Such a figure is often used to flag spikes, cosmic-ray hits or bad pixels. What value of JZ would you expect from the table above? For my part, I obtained 37.3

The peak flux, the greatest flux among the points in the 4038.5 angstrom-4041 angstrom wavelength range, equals 100.8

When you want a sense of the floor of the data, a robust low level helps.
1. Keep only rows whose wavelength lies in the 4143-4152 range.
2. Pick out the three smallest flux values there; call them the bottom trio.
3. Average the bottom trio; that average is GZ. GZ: 54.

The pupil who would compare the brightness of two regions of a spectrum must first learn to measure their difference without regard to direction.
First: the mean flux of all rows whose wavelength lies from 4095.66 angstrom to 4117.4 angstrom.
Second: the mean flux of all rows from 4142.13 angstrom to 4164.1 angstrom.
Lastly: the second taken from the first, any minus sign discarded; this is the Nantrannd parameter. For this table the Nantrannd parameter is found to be 8.9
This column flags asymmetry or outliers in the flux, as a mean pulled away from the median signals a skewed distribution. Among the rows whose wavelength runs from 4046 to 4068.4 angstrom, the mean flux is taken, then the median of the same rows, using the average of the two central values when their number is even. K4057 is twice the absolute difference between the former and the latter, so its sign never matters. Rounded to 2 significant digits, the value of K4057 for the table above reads 8.2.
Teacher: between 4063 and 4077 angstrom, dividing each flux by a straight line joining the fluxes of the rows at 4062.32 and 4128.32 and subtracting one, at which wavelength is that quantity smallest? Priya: 4066.06 angstrom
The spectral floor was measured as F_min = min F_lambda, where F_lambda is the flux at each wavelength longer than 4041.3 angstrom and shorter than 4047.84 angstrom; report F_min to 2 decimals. 68.43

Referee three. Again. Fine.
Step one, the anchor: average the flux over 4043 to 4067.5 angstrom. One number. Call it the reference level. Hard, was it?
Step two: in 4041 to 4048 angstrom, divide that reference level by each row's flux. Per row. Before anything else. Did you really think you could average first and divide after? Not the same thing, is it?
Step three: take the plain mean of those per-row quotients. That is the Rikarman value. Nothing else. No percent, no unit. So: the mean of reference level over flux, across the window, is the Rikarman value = 1.00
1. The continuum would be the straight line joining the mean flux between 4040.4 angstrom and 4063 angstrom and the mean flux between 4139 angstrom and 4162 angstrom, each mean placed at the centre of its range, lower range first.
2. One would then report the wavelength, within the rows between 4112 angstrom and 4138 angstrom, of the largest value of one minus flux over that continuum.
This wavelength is 4130.22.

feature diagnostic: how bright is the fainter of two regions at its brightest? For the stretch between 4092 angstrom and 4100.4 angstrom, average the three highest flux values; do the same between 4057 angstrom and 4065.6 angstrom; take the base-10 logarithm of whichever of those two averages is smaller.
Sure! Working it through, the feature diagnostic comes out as 1.99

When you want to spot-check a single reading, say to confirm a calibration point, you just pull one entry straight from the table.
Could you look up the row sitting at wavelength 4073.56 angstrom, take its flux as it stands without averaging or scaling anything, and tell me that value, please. 108.5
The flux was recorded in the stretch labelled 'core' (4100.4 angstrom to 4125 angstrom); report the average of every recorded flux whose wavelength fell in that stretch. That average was 75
